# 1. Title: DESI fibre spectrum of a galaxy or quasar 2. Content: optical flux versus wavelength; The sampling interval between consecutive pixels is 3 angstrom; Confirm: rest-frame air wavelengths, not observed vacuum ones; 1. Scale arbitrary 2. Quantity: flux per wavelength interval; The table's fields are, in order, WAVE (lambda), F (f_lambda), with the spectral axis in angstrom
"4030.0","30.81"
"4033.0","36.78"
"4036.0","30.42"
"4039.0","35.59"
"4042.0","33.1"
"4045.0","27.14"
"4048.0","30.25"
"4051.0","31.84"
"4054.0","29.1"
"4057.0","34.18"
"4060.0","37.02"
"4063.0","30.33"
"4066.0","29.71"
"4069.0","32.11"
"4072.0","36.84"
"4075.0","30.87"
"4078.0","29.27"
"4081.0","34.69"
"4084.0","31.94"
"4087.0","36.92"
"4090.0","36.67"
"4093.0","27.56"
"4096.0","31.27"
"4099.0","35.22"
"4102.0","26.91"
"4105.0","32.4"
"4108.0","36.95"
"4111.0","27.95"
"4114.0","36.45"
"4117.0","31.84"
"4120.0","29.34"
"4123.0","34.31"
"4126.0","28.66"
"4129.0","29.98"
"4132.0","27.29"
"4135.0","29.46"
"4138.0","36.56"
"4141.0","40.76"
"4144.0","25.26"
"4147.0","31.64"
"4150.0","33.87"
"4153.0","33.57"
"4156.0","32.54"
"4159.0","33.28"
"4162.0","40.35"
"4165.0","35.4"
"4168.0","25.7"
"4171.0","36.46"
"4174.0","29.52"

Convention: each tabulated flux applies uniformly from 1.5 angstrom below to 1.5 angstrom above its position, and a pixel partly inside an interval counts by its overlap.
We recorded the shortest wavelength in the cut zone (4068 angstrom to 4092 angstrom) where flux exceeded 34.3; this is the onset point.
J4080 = 4072.0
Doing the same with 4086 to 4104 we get 4087.0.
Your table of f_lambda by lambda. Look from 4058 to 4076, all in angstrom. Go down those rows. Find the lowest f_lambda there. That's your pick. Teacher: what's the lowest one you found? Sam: 29.71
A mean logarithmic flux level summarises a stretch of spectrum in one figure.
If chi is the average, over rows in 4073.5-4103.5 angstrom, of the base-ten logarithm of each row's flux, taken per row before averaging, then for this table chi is 1.50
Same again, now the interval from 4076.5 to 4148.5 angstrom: 1.50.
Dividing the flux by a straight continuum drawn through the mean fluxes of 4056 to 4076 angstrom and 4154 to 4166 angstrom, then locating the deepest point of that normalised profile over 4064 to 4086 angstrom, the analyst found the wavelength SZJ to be 4078.0 angstrom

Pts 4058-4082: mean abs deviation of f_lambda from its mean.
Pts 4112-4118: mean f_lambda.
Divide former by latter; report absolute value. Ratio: 0.079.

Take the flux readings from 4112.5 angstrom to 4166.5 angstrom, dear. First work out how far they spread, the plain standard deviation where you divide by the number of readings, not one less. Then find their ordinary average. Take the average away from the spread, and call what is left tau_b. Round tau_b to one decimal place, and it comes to -28.7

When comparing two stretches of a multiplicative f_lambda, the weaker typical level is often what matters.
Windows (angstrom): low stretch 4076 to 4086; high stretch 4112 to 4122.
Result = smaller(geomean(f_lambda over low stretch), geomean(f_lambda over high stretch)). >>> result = 31.9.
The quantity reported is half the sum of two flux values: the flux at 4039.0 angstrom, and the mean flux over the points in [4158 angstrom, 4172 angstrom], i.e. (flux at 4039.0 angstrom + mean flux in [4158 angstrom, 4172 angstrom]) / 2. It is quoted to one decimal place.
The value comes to 34.9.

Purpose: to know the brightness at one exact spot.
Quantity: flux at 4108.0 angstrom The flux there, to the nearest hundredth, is 36.95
